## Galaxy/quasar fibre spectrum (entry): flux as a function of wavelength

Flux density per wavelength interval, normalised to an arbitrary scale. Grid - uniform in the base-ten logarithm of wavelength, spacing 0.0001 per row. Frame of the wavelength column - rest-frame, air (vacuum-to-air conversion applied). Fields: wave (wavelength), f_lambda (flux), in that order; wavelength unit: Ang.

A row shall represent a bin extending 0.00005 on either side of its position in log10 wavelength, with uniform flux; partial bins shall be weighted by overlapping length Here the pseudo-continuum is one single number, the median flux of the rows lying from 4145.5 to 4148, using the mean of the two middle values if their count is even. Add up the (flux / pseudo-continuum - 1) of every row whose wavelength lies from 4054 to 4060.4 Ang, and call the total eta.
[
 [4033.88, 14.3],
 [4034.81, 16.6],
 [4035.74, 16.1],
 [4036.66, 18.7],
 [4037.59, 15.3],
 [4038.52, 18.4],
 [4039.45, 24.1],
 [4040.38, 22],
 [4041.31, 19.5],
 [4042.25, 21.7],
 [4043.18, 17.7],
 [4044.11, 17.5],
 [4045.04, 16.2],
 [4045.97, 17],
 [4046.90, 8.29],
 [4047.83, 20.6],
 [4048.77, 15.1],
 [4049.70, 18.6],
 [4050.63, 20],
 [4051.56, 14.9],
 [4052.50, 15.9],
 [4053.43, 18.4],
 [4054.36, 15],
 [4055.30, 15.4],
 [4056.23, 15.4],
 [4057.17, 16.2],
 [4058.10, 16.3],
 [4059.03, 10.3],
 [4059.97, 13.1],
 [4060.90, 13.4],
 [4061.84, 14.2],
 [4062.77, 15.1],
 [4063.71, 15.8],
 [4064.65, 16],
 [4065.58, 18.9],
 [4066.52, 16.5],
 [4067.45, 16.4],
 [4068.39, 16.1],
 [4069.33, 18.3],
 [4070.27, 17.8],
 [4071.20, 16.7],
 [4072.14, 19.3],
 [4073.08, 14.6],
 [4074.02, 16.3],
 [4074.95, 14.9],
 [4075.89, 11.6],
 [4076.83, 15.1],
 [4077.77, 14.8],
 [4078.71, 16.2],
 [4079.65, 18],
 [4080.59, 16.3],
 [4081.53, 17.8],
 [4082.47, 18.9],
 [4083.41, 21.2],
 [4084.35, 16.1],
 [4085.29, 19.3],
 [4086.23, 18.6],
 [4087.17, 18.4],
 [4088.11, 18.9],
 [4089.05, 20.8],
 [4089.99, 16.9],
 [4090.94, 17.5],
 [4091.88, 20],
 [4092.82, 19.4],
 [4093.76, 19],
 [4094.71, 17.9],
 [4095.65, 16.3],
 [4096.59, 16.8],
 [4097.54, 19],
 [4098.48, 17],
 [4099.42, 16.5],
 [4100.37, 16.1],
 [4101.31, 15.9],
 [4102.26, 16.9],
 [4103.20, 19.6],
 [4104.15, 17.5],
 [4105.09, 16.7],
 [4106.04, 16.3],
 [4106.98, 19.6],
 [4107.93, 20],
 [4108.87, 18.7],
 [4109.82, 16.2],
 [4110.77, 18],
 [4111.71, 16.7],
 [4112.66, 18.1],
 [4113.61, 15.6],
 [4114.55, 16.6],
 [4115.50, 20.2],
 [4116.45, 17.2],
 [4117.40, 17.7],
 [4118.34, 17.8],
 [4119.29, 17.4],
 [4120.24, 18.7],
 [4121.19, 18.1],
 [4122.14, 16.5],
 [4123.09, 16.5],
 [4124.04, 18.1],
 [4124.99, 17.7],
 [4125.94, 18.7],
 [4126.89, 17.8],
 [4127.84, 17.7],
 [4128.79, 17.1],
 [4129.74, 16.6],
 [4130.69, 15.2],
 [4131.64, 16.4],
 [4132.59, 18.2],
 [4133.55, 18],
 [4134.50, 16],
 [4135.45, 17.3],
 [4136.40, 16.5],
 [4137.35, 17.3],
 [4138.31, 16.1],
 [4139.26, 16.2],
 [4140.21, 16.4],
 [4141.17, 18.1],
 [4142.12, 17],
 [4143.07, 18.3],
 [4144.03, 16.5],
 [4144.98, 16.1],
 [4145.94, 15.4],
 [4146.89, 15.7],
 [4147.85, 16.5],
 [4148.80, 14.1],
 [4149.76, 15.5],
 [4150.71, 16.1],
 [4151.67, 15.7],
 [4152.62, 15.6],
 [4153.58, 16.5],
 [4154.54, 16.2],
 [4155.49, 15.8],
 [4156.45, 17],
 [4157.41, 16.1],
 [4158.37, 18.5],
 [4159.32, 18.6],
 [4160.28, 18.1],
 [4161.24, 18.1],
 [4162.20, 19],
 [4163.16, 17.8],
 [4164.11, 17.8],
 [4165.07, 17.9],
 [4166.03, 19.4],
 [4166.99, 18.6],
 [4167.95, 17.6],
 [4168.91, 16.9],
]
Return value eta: -0.5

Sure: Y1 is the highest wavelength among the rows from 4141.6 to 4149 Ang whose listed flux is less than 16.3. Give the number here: 4148.80 Ang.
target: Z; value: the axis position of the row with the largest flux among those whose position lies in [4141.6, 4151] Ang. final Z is 4143.07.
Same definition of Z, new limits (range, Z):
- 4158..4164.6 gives 4162.20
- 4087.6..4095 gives 4089.05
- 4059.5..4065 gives 4064.65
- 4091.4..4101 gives 4091.88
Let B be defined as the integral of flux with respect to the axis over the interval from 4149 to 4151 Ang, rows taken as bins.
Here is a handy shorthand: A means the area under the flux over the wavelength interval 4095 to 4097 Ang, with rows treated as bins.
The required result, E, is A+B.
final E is 65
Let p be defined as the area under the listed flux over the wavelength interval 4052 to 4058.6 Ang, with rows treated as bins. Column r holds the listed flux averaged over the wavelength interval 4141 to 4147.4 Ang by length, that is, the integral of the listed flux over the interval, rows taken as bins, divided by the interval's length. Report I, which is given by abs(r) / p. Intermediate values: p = 106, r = 16.66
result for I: 0.157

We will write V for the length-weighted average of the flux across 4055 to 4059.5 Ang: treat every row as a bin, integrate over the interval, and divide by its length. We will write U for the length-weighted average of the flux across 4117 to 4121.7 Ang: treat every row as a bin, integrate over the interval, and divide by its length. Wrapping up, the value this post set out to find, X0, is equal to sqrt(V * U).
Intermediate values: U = 17.9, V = 14.7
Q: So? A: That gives 16.2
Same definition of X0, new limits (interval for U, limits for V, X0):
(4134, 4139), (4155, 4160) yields 16.9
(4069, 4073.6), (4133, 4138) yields 17.1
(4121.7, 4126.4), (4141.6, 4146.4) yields 17.1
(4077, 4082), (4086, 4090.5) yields 17.6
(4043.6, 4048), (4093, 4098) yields 16.7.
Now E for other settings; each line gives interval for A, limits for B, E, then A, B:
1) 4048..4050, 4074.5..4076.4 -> 60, 34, 25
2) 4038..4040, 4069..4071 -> 78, 42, 36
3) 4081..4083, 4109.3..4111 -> 66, 37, 29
